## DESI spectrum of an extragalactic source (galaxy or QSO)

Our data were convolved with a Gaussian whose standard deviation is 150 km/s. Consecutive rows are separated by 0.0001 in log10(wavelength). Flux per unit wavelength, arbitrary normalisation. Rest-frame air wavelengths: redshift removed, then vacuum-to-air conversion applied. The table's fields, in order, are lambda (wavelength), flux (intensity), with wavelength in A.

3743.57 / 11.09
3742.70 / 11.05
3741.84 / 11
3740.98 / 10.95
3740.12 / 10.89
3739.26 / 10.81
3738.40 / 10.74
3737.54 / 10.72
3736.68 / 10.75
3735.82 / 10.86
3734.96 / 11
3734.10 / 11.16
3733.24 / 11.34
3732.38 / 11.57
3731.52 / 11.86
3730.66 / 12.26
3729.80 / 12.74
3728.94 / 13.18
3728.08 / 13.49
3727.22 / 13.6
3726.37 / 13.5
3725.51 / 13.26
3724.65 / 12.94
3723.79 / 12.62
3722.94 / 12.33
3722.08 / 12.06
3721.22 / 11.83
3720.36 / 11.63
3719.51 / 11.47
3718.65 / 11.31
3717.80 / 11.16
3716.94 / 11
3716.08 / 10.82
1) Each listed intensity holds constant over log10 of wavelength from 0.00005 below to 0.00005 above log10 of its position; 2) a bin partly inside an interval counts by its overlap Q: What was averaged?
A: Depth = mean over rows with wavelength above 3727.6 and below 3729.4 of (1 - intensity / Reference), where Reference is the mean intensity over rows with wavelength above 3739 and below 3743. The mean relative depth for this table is -0.22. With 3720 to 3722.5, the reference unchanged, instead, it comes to -0.08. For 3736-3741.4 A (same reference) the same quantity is 0.01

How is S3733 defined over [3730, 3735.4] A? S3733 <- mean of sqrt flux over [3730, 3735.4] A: 3.40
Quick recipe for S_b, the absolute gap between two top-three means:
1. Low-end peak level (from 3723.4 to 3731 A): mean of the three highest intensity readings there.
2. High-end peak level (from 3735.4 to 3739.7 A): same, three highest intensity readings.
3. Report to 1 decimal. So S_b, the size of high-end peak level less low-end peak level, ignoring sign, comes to 2.7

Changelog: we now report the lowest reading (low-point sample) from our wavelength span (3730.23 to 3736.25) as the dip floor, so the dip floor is 10.86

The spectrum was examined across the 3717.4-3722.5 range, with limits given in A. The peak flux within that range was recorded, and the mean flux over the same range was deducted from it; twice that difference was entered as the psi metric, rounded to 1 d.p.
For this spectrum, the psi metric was 1.0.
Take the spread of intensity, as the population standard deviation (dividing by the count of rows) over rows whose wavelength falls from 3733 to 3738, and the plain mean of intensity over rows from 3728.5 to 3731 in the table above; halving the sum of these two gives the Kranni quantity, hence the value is 6.47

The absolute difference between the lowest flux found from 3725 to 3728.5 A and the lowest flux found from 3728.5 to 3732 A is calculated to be 1.4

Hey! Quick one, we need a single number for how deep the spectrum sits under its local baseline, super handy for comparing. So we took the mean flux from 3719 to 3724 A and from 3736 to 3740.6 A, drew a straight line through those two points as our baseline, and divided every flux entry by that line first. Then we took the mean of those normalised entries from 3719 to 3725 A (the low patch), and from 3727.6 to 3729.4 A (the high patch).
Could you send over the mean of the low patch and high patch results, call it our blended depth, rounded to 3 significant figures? 1.09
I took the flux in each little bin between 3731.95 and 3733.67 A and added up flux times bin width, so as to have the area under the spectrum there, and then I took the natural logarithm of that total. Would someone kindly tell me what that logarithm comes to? 2.98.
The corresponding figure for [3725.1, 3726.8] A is 3.13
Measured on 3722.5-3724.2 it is 3.06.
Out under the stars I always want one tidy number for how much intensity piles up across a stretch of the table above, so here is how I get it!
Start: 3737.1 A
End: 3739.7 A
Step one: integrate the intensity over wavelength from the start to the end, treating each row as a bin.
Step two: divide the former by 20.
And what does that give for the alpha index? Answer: 1.4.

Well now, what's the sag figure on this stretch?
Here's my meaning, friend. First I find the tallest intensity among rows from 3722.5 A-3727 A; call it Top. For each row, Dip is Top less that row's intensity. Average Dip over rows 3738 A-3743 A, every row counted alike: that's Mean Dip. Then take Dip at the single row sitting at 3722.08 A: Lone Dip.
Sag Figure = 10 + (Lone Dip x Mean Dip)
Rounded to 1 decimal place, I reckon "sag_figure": 13.7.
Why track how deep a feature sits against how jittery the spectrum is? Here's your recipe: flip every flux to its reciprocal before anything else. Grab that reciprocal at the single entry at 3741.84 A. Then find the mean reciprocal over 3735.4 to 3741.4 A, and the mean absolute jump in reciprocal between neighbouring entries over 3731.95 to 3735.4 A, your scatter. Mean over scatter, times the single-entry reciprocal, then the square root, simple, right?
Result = 2.37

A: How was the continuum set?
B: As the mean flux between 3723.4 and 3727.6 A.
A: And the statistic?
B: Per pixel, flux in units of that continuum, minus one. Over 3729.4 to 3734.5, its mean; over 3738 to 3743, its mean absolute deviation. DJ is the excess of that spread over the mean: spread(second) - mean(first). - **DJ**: 0.11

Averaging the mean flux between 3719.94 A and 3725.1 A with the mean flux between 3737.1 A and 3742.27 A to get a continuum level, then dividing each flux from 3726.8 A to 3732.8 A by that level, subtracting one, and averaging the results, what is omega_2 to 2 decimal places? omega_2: 0.10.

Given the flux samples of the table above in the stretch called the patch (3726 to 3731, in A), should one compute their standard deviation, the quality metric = 0.5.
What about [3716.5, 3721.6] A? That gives 0.3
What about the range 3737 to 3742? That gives 0.1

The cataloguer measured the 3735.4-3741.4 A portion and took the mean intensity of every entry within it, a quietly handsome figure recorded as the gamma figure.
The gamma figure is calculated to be 10.8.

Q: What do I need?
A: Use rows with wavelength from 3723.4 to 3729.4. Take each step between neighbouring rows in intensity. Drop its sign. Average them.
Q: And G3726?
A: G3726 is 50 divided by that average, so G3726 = 214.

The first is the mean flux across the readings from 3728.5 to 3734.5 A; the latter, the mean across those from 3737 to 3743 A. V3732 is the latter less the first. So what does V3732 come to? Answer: -1.1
